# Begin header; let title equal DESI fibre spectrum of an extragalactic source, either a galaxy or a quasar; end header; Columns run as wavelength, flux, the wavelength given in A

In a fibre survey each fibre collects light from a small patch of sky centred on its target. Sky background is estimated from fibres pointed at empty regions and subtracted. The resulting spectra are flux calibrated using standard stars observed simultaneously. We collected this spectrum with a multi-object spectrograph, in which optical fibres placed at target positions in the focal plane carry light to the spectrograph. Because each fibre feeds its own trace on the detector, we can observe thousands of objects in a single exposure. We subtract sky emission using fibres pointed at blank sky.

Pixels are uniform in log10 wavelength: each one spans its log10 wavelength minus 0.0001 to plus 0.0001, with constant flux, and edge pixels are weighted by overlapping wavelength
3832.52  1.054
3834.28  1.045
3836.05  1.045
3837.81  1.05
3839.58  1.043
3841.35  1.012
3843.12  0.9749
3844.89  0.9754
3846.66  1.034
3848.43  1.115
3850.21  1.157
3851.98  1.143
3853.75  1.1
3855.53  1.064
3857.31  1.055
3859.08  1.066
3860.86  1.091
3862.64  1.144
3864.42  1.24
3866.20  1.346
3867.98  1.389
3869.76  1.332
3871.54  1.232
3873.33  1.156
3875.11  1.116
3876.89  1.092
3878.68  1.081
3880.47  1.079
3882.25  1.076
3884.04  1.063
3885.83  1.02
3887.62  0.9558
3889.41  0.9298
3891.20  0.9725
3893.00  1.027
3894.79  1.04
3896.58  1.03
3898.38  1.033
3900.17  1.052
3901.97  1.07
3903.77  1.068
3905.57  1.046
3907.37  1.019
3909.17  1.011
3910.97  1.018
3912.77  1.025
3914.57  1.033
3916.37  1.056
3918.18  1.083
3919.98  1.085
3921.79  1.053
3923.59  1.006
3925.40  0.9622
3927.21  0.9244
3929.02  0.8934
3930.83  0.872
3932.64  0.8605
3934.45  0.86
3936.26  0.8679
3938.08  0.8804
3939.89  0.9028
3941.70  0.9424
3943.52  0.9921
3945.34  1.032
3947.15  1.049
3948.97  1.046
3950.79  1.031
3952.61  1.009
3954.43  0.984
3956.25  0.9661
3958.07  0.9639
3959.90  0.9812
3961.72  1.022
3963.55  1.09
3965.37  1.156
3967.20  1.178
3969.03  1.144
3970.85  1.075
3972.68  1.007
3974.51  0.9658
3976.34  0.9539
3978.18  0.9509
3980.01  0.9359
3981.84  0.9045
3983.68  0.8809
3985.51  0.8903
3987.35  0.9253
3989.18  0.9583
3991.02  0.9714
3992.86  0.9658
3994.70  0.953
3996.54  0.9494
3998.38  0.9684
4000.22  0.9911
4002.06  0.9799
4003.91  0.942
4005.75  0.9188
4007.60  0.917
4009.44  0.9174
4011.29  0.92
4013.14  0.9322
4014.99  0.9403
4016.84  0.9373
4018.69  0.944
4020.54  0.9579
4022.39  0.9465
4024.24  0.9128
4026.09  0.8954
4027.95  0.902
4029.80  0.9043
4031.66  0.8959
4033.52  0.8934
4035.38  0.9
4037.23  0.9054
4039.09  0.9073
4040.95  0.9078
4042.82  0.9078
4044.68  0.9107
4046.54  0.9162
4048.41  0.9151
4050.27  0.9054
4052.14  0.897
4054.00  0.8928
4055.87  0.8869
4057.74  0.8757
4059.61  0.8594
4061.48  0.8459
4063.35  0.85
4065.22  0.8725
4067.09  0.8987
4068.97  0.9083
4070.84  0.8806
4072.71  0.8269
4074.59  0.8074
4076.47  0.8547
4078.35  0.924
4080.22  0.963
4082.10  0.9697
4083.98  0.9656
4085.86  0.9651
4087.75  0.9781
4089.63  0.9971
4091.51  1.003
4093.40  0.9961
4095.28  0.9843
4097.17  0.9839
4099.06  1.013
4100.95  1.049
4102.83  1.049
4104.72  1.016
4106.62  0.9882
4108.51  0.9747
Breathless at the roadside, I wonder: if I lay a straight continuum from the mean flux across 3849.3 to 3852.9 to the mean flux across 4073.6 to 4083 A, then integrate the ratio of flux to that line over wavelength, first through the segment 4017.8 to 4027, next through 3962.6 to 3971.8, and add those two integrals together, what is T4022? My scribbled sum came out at 19.0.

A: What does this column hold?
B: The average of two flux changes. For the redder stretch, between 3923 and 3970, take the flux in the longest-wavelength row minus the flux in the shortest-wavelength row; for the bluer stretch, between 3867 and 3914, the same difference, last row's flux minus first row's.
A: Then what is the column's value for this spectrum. -0.11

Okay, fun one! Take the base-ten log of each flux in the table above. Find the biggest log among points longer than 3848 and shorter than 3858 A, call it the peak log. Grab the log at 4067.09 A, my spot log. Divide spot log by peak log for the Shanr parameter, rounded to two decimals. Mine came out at -0.73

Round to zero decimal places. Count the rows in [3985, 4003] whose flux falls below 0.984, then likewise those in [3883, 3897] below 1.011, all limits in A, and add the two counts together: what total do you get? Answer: 12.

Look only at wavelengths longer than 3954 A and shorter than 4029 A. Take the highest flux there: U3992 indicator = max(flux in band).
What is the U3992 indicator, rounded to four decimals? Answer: 1.1780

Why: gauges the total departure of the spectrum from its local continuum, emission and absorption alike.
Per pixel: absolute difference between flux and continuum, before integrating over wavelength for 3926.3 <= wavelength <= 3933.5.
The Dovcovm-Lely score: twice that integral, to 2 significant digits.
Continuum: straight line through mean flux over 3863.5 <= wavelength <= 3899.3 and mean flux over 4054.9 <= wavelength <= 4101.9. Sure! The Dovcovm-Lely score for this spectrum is 2.6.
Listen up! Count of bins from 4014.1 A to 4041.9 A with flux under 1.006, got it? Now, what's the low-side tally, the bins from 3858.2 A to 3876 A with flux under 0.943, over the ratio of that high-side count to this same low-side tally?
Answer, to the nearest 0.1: 0.0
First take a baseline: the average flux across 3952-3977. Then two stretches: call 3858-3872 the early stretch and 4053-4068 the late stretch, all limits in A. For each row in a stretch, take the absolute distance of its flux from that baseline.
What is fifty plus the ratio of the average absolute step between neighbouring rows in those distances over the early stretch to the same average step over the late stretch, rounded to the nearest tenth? 54.8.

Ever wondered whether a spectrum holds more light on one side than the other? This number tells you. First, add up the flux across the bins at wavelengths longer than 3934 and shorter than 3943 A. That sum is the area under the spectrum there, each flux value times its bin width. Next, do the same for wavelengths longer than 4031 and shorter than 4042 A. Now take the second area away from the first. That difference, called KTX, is -2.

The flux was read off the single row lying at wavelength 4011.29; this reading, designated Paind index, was 0.92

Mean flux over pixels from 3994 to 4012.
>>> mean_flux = 0.95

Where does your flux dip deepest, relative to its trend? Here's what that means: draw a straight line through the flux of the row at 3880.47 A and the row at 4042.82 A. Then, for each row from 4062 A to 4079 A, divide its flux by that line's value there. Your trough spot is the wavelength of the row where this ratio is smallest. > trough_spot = 4074.59 A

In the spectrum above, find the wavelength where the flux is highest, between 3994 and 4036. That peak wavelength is 4000.22 A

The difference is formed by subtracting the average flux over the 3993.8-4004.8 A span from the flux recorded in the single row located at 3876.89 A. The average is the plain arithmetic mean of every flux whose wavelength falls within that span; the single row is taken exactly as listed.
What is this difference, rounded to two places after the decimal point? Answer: 0.13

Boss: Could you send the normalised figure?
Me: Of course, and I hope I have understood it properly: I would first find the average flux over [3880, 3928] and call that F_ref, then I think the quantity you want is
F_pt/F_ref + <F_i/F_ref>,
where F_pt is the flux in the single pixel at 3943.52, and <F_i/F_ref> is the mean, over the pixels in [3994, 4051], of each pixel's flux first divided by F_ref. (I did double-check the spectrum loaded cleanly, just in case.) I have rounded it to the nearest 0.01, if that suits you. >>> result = 1.87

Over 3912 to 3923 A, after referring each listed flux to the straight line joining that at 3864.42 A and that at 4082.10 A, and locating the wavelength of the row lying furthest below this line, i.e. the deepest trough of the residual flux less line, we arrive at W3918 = 3912.77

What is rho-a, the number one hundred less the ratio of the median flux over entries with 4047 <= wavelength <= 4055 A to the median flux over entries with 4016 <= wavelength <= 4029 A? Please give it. 99.0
